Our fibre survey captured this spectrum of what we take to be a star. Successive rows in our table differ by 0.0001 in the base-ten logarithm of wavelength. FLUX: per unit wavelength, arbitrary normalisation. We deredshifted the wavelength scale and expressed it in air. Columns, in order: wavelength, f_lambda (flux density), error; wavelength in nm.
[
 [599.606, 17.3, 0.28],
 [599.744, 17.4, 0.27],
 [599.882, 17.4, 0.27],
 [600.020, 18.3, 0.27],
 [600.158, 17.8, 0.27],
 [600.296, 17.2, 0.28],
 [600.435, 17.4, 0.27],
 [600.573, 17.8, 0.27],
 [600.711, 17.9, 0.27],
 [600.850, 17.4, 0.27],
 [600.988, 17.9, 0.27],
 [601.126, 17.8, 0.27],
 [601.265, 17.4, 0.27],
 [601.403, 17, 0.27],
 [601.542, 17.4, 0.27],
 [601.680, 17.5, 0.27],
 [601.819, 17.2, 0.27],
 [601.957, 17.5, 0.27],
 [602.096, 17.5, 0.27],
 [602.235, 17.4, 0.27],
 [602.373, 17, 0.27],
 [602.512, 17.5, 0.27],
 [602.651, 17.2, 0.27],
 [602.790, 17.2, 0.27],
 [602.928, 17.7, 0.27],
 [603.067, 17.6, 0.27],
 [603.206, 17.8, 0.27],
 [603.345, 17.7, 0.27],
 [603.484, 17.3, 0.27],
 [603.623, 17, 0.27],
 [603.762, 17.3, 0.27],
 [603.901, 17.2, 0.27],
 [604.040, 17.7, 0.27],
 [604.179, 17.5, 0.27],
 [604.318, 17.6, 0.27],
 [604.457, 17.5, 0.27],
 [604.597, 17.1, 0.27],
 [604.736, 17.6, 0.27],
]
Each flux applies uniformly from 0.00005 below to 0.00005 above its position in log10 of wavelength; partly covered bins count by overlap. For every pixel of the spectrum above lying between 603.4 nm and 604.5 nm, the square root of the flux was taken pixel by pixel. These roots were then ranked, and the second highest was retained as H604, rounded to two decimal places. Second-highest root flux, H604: 4.20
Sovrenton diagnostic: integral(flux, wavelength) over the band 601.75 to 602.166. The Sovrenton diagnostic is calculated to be 7.24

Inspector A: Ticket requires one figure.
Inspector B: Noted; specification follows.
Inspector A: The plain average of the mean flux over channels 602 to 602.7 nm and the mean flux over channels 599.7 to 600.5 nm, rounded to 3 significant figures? 17.5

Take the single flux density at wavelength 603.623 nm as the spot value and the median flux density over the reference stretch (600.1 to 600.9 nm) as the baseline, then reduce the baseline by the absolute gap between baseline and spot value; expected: 17.0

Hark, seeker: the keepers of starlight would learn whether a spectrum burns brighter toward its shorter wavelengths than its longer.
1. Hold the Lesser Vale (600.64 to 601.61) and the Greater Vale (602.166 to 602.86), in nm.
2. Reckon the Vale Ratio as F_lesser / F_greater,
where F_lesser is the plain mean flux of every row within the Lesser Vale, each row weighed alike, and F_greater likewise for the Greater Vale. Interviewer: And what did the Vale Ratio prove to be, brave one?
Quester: 1.02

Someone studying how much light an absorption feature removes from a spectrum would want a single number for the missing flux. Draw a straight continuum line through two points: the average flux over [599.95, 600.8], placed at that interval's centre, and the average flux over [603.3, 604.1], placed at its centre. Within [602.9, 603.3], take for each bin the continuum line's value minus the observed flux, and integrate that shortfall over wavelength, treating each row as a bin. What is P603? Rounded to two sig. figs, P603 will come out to -0.11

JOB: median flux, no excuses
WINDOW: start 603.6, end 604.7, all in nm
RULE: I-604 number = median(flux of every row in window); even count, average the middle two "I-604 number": 17.4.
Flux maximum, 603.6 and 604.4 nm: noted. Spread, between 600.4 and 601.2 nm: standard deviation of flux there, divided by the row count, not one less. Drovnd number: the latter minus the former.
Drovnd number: -17.5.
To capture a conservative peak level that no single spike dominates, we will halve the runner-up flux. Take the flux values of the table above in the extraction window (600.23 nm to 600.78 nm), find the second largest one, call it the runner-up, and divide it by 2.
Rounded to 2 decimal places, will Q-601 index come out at 8.90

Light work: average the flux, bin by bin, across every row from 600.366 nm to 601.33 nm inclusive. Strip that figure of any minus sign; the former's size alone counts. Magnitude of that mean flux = 17.7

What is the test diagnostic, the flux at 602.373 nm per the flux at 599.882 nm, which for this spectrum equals 0.98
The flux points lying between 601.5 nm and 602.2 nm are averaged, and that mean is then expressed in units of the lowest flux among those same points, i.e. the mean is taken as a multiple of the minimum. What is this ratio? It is 1.013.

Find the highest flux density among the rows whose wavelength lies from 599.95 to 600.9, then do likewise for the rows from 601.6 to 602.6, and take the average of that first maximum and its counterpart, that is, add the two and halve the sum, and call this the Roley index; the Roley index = 17.9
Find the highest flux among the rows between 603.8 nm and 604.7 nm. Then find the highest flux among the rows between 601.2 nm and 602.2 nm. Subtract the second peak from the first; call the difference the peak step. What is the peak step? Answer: 0.20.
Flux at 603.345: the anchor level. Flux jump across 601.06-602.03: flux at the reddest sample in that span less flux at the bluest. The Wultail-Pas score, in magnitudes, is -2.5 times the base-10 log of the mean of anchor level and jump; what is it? -2.349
